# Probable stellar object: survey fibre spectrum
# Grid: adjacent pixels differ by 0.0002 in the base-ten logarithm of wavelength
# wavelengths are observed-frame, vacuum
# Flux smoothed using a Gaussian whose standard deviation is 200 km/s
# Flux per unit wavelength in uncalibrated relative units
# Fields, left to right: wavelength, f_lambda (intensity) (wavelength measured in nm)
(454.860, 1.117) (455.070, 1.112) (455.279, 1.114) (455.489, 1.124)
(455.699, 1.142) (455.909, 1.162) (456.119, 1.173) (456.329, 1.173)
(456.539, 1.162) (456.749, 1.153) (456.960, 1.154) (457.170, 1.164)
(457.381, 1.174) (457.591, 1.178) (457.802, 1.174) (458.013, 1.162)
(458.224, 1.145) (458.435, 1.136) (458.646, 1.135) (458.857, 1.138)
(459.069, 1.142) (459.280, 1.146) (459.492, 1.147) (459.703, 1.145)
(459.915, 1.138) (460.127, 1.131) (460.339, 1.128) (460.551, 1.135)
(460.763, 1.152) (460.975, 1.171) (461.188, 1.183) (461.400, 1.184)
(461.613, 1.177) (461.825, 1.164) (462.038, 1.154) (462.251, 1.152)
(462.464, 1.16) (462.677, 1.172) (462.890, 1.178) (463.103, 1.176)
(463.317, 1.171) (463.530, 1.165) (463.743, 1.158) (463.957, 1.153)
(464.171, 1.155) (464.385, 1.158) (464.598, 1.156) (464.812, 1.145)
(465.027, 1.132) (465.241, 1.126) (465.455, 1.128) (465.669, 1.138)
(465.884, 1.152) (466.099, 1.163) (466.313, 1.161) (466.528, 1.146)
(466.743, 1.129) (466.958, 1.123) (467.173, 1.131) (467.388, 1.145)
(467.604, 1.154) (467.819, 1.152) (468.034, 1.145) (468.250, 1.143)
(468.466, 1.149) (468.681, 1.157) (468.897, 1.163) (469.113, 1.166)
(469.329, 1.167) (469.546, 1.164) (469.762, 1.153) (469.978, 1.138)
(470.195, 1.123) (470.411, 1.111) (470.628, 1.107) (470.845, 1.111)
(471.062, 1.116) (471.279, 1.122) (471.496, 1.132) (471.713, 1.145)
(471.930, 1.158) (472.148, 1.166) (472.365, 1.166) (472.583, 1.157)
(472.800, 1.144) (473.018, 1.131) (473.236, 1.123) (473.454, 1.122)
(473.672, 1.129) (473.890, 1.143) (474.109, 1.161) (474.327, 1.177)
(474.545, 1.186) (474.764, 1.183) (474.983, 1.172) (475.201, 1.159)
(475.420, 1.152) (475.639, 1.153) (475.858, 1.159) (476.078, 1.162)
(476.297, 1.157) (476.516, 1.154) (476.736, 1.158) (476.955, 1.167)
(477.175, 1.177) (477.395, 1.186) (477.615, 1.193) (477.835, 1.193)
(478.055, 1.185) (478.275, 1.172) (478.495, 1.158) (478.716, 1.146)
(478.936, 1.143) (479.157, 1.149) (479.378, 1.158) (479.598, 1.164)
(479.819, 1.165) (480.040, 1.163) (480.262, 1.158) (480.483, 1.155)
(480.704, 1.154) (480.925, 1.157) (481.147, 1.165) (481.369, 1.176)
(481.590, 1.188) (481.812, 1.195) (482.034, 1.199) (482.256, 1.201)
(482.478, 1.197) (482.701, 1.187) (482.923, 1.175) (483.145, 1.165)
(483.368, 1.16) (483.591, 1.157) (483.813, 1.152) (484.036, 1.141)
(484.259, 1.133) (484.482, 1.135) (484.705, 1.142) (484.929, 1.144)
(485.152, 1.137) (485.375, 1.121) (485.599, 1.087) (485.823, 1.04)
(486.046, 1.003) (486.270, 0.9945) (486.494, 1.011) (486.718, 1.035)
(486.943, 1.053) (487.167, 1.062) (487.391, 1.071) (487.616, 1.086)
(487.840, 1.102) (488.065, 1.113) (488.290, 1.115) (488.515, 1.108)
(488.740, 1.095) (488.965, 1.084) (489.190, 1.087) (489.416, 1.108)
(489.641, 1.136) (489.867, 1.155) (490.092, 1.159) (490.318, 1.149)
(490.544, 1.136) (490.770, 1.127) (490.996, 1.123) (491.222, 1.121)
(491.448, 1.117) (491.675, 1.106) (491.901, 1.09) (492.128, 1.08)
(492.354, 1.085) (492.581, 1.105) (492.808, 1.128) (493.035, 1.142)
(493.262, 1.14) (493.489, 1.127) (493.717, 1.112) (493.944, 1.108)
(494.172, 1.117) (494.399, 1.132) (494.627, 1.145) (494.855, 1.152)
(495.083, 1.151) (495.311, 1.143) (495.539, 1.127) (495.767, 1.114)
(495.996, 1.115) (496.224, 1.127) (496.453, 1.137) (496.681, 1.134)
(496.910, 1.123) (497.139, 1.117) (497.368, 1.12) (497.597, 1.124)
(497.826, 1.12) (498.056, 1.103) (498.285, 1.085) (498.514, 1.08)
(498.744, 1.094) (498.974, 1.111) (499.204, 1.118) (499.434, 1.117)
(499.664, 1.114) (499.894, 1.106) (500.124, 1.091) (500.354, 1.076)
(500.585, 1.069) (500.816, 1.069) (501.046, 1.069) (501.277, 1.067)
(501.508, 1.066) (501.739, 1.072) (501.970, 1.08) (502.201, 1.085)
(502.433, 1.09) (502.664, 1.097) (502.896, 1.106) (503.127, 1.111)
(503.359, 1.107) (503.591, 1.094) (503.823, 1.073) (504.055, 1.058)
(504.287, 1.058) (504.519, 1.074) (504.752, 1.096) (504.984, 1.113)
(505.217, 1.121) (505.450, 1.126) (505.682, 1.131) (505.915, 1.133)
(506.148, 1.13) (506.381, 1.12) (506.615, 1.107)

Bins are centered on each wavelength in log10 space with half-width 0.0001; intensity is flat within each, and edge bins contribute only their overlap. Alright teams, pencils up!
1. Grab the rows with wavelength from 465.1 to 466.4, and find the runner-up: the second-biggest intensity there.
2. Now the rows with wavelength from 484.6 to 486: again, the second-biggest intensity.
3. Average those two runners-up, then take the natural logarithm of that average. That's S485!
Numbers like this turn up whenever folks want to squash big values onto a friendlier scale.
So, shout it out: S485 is 0.141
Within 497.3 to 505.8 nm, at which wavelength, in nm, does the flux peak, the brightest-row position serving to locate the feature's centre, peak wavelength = 505.682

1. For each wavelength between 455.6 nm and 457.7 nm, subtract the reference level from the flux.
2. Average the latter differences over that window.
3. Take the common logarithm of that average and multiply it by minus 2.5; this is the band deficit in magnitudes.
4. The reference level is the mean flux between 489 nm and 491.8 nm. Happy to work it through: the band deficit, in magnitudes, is 3.6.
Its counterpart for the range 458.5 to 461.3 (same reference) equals 4.3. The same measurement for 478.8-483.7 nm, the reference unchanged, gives 3.4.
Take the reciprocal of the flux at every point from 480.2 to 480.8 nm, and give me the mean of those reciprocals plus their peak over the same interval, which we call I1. 1.73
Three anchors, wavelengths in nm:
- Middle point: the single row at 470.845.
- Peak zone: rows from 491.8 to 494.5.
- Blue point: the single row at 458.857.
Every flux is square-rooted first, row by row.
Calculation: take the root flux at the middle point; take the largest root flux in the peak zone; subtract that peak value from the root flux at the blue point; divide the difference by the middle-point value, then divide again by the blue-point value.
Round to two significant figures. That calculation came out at -0.0017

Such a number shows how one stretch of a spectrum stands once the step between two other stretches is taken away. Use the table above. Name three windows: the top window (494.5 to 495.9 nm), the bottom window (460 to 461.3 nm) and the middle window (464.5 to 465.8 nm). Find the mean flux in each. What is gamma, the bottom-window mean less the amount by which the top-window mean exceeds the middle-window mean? 1.149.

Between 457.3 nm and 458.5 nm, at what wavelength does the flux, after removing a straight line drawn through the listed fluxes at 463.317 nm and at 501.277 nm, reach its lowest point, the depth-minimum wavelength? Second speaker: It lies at 458.435 nm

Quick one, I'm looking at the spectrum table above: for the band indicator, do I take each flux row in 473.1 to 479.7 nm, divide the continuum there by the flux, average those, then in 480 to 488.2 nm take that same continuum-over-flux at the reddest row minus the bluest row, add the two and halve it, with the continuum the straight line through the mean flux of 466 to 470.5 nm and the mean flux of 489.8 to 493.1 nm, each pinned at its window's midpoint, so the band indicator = 0.508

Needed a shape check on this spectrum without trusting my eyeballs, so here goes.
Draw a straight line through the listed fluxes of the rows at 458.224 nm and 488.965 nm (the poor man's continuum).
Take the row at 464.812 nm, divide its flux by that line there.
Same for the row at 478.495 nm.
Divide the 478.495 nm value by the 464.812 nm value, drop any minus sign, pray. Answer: 1.04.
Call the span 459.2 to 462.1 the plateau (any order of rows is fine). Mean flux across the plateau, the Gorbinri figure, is 1.15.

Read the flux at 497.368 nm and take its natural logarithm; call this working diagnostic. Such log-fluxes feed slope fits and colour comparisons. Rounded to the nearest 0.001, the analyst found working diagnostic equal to 0.113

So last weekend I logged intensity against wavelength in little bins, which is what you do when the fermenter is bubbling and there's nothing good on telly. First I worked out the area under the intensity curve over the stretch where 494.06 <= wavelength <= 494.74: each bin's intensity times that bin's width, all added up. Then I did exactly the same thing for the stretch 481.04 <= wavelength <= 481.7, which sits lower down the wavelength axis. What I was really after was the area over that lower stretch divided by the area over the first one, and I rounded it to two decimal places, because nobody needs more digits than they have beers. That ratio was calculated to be 1.01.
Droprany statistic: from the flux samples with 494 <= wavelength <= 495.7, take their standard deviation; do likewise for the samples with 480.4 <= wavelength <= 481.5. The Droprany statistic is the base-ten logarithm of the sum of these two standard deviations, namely -1.7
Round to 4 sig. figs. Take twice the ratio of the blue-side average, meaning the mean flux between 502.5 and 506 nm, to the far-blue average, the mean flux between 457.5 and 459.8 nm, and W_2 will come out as 1.913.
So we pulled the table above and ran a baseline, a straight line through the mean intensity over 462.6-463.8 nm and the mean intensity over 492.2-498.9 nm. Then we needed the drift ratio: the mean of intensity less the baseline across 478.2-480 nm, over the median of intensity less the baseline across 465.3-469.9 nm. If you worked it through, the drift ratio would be -0.8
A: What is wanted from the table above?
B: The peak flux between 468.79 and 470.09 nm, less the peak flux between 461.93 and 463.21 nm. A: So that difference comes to -0.011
